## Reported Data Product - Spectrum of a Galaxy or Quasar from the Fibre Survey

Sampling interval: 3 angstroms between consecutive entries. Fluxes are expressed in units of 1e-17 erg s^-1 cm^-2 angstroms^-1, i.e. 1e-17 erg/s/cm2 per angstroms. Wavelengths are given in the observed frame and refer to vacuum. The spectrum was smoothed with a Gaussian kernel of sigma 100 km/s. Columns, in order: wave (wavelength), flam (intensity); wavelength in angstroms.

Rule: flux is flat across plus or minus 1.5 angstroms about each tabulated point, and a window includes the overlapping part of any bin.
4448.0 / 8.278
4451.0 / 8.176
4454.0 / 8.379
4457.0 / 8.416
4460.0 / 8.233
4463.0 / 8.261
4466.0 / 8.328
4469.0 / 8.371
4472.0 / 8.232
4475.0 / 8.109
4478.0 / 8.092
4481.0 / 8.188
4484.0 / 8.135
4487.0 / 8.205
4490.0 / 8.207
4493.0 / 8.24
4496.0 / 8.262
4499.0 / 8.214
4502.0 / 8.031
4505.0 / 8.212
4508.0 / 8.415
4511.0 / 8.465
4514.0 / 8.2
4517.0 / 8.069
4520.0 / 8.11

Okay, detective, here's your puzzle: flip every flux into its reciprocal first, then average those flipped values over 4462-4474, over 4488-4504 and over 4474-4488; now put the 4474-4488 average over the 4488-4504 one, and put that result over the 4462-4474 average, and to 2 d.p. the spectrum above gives 8.34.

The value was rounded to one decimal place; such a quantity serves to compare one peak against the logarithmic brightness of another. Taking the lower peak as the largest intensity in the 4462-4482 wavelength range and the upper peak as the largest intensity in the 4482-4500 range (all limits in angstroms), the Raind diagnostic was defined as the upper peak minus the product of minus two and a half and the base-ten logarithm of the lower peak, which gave 10.6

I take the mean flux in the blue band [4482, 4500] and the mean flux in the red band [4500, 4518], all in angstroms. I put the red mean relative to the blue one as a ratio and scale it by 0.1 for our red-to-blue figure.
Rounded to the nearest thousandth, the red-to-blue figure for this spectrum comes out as 0.100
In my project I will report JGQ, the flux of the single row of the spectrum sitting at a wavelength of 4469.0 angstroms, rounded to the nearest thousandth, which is 8.371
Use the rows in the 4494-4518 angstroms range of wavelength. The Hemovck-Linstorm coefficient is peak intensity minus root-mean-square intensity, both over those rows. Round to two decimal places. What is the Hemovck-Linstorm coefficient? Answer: 0.23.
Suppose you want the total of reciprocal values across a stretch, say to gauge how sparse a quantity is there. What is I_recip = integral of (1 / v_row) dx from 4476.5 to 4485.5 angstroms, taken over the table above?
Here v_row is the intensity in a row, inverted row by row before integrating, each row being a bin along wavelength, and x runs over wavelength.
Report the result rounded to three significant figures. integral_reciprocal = 1.11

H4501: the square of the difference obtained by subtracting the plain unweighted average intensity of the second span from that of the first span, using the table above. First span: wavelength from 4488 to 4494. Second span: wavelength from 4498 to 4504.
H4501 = 0.010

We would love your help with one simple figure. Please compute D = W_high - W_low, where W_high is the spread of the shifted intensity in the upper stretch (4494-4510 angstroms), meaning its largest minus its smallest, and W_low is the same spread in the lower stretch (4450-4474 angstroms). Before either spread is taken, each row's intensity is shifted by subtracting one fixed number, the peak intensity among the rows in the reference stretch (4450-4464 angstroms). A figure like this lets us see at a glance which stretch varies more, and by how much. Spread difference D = 0.14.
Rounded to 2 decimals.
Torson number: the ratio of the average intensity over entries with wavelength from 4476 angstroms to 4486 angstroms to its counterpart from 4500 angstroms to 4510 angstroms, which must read 0.99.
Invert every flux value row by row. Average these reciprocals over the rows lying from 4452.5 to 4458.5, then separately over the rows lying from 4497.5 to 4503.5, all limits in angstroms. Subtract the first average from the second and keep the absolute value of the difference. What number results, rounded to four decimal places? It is 0.0040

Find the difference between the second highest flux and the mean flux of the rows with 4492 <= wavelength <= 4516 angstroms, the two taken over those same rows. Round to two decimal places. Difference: 0.16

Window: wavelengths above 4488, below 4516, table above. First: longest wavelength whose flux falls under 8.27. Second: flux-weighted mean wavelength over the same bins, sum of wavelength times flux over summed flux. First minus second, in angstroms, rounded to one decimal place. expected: 12.0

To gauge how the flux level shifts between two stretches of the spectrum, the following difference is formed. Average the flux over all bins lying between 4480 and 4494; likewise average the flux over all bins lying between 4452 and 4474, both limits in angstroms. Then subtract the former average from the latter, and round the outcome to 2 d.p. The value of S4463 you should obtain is 0.12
